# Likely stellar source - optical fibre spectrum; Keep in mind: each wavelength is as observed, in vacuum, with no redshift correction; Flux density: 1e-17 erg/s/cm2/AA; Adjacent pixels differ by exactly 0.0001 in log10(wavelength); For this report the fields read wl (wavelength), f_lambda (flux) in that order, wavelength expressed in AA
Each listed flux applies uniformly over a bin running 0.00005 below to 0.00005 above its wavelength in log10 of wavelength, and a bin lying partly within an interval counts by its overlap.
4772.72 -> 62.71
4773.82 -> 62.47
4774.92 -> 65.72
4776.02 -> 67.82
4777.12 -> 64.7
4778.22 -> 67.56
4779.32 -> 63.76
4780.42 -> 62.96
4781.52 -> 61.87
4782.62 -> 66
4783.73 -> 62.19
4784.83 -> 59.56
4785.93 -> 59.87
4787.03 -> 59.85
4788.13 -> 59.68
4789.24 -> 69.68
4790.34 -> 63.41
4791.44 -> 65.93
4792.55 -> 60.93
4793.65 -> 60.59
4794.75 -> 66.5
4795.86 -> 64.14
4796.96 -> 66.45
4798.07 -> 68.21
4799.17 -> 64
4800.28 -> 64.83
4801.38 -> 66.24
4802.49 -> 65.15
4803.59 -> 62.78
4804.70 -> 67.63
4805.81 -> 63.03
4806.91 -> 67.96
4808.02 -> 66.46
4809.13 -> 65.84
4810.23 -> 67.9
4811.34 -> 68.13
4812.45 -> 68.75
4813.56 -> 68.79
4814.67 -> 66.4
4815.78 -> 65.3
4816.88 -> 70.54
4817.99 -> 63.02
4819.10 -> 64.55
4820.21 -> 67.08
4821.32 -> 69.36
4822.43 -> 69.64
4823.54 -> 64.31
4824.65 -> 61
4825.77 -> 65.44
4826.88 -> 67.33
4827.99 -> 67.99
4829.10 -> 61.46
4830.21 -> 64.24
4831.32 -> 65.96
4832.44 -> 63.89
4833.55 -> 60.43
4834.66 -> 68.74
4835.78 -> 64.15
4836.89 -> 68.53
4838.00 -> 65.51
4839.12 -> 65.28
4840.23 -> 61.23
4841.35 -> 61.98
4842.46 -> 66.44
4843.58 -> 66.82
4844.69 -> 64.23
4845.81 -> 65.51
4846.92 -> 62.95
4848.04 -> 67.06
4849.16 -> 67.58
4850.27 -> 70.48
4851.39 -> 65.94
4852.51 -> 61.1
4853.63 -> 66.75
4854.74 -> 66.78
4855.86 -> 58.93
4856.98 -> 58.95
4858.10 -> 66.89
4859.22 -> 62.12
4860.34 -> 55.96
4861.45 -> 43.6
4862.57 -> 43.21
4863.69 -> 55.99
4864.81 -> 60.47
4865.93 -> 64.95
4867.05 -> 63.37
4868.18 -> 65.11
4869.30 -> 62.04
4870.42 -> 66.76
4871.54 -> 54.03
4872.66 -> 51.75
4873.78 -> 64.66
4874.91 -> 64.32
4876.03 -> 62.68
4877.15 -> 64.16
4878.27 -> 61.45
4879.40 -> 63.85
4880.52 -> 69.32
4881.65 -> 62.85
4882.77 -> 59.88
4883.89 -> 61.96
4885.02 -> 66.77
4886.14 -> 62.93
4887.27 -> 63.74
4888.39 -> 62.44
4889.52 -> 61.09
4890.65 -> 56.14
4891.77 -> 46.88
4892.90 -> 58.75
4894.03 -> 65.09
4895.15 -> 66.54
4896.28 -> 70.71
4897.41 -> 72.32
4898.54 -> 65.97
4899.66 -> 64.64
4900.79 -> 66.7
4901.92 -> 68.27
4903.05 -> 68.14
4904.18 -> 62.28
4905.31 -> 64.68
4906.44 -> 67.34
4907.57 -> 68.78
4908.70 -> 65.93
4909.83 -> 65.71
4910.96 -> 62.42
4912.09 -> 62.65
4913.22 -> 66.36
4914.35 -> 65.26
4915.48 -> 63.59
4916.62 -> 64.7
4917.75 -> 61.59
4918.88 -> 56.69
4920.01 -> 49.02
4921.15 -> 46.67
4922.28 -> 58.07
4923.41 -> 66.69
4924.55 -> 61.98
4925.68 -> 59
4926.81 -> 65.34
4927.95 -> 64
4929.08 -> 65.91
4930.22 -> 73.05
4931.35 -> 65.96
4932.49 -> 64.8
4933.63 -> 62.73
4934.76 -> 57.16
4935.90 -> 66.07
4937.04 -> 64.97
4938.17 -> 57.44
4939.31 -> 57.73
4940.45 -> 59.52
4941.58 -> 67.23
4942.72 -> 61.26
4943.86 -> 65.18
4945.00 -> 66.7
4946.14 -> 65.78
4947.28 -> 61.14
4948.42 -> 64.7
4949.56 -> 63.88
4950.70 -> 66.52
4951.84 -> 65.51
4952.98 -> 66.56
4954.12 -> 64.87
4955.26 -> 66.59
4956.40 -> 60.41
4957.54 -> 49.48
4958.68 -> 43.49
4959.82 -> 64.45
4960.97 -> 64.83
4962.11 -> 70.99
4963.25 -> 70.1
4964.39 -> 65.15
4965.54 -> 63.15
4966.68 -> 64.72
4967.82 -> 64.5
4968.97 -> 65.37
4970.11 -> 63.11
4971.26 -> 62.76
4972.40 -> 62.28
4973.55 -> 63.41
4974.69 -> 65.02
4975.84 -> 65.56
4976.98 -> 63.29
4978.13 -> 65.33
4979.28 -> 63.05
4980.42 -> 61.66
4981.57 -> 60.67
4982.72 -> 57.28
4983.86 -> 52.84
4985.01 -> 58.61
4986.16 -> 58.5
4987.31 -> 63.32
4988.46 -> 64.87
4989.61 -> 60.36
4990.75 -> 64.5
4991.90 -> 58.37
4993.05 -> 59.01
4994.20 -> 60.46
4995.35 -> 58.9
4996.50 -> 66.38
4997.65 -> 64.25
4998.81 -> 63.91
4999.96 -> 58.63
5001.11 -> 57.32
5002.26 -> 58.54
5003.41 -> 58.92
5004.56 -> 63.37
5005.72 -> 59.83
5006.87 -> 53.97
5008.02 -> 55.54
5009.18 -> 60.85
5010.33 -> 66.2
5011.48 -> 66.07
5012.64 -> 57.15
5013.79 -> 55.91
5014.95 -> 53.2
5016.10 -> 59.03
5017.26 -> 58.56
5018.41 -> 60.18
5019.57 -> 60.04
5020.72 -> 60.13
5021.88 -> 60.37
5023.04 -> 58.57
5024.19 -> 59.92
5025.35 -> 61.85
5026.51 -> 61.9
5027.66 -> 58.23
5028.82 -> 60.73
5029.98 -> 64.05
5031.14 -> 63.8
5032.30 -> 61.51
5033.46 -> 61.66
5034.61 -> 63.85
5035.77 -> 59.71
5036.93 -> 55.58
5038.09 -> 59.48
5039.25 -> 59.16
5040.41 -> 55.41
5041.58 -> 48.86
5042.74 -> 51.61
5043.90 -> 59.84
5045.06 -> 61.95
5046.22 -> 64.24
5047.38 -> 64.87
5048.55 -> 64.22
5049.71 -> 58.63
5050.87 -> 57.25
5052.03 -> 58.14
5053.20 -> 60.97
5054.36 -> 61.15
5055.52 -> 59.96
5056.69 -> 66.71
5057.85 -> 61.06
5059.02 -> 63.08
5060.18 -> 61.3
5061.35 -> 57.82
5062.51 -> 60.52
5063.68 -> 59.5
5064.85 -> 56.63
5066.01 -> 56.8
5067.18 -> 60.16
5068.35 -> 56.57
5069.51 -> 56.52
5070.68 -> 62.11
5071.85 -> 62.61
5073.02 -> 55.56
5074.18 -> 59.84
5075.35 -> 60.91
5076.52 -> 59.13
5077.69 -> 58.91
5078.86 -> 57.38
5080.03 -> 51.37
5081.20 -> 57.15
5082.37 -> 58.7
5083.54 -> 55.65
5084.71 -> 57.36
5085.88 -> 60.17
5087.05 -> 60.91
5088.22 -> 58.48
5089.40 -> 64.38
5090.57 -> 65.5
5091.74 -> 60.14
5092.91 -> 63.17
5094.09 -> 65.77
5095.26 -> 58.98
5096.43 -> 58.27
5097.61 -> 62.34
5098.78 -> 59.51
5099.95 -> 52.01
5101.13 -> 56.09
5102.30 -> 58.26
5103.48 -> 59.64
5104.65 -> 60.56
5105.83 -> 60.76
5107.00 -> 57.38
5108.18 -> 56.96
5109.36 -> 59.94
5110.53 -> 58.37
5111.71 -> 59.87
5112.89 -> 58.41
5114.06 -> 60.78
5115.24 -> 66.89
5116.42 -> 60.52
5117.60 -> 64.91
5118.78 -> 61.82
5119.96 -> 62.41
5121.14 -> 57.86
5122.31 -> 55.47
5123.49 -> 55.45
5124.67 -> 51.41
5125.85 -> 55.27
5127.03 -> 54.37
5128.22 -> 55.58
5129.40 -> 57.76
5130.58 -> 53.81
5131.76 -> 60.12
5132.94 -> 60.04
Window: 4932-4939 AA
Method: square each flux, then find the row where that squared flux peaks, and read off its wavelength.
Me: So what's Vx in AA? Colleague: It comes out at 4935.90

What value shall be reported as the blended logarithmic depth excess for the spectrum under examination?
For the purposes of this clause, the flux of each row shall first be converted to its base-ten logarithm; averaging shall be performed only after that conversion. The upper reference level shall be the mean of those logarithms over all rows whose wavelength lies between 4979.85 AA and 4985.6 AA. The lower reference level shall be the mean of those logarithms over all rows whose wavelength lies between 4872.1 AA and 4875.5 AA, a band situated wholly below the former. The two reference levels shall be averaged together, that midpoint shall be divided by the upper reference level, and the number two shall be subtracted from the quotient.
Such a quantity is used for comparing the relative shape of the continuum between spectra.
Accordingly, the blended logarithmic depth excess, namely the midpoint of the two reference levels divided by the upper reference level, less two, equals -1.00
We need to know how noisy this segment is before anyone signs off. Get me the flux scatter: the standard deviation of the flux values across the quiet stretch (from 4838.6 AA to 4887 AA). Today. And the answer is 5.7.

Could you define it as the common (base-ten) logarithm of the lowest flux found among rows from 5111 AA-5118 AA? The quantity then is 1.77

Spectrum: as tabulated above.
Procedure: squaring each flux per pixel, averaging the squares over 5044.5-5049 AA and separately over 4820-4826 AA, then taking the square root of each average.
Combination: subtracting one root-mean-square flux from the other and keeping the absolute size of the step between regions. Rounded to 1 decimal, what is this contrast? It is 2.4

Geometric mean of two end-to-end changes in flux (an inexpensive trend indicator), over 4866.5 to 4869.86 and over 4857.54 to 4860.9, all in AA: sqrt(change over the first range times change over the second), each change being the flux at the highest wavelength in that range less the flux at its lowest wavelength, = 3.8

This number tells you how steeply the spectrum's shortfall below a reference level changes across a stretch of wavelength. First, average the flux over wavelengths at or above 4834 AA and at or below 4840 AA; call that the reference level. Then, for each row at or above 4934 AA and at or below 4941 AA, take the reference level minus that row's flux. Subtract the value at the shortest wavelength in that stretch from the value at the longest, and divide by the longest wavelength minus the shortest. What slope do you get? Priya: -0.41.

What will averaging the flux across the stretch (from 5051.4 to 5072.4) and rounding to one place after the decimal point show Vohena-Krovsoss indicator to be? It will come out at 60.1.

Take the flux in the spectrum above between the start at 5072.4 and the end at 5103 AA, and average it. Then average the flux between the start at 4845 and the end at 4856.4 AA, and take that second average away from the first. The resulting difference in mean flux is -6.2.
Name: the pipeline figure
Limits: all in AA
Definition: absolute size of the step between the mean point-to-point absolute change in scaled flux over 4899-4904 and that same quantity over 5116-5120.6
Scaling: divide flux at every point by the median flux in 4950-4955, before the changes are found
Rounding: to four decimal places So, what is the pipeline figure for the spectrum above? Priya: 0.0218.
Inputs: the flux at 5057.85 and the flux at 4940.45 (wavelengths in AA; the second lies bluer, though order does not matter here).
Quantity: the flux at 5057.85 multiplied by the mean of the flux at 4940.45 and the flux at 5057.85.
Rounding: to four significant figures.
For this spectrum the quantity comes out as 3681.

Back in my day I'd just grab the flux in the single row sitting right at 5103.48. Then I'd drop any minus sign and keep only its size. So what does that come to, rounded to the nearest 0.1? 59.6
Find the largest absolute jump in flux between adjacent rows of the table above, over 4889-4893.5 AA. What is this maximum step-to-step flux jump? 11.9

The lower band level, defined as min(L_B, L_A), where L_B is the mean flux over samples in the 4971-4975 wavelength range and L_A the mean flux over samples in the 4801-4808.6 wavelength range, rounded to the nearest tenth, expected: 63.4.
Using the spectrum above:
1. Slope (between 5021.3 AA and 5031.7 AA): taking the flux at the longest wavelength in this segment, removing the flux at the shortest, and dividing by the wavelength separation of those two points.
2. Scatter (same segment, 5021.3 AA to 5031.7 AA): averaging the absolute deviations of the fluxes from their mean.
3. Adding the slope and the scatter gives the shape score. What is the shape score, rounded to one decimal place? 2.0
